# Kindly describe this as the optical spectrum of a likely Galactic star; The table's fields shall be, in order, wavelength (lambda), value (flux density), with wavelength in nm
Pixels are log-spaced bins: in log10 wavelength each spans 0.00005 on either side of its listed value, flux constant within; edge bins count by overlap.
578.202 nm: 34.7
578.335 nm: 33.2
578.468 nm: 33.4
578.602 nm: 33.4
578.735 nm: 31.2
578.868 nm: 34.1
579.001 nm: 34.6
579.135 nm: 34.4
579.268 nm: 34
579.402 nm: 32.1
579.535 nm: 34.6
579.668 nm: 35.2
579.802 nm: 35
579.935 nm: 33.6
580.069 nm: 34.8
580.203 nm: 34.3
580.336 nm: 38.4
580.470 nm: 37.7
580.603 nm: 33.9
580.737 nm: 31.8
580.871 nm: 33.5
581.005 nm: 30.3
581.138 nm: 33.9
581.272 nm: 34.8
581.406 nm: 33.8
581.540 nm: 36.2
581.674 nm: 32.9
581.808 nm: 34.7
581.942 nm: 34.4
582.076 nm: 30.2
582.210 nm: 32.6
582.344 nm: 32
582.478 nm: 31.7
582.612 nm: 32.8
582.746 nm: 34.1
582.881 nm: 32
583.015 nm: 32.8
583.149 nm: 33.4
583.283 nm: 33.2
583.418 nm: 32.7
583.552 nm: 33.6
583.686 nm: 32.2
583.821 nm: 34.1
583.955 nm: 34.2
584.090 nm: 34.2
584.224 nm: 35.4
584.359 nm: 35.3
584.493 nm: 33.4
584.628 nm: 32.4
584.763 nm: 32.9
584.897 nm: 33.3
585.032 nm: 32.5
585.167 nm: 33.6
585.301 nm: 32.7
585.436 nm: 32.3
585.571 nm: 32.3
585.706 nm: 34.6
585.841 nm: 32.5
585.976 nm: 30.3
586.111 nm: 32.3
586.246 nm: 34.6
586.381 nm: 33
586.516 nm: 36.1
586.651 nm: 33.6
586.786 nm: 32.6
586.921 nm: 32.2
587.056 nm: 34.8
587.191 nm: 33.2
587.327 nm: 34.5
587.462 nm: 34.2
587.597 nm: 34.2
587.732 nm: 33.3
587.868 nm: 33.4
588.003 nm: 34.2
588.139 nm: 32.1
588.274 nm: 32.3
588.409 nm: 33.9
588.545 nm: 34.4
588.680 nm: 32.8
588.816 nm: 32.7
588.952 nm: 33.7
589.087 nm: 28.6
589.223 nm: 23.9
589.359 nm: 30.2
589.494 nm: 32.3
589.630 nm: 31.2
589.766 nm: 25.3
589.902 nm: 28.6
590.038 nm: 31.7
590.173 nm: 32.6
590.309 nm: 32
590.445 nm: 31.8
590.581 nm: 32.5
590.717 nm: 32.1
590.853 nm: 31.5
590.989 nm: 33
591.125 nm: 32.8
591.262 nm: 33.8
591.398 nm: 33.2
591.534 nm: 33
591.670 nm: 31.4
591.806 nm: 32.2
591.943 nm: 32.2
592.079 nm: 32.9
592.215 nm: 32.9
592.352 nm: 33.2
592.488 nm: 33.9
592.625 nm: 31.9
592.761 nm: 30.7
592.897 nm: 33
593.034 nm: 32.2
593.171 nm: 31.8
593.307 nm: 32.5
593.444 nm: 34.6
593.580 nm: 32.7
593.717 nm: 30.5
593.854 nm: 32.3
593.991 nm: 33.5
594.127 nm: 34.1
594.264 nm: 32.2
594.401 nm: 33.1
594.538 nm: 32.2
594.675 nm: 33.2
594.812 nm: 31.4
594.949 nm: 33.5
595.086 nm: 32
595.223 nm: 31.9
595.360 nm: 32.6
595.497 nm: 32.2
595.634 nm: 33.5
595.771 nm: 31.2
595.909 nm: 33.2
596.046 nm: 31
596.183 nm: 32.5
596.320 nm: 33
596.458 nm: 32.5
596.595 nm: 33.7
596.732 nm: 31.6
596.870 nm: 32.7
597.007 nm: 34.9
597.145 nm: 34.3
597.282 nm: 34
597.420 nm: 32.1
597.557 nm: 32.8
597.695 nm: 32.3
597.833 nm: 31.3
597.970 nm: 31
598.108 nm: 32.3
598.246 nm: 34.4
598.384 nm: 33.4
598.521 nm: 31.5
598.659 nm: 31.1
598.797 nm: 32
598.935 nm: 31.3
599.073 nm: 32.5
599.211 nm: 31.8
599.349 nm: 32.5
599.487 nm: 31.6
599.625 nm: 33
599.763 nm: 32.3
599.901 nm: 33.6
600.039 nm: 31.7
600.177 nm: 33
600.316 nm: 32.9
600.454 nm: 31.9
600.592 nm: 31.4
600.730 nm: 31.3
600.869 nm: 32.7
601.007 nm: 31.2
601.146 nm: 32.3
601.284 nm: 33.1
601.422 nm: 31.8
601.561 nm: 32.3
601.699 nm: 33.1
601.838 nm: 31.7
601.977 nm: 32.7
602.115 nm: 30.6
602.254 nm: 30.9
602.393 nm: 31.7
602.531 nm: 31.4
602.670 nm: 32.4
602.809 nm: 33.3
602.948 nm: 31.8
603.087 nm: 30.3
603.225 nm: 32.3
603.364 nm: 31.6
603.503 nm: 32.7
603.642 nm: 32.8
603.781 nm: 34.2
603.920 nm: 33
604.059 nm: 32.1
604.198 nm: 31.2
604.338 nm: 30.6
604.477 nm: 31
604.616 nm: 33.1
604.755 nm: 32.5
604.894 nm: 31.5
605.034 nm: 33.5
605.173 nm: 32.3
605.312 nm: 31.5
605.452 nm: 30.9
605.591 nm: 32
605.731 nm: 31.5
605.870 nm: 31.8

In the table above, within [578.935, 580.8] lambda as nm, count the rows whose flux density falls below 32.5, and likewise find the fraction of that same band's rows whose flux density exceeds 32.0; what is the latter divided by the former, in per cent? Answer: 46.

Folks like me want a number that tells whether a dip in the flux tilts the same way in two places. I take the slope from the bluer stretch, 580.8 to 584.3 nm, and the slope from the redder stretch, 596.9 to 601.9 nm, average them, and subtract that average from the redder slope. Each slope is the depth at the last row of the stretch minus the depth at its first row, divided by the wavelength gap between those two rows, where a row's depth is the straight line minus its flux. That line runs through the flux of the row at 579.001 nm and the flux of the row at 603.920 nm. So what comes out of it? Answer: 0.61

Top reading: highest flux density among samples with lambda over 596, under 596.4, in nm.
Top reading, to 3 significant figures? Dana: 33.0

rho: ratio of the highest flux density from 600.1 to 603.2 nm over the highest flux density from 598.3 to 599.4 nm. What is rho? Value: 1.00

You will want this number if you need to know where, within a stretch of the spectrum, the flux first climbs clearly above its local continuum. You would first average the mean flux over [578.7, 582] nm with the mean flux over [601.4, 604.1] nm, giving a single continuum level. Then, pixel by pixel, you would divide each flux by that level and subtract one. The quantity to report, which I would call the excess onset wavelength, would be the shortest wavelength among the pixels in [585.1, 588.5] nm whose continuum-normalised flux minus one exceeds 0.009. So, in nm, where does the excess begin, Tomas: 585.167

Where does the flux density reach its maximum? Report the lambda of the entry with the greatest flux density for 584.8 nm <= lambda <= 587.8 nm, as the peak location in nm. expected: 586.516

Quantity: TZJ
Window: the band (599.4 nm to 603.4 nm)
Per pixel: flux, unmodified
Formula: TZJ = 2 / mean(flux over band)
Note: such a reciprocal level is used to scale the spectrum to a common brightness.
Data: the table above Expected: 0.0624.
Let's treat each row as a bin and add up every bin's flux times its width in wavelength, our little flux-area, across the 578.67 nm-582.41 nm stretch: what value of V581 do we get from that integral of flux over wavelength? 127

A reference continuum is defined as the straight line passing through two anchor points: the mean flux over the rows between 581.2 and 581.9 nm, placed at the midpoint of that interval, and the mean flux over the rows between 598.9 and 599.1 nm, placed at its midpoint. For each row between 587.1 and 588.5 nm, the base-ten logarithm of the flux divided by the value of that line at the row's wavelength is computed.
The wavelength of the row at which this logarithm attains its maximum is 587.327 nm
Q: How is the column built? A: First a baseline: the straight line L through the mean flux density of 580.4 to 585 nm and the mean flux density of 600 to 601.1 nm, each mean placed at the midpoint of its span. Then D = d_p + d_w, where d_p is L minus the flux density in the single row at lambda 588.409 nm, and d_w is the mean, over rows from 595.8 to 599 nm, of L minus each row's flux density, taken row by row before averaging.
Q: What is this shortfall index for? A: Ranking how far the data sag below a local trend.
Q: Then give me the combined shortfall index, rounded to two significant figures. -1.2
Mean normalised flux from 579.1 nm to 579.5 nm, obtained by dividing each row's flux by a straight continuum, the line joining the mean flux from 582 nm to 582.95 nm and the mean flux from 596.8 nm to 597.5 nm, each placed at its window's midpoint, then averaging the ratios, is 1.05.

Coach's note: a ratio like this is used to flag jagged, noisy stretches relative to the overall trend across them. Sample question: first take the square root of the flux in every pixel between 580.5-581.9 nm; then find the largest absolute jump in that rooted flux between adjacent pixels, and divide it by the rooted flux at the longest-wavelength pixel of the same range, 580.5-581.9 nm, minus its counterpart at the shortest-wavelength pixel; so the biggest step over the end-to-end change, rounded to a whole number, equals 5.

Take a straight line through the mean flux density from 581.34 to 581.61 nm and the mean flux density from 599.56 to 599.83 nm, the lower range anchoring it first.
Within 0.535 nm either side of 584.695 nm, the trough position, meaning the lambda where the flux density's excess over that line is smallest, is 584.628 nm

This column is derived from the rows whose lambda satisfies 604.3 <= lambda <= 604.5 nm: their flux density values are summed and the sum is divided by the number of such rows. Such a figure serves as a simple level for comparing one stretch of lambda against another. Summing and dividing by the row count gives 30.8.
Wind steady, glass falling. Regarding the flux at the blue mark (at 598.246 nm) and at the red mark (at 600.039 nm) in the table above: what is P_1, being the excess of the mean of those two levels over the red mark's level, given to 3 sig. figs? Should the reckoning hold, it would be 1.35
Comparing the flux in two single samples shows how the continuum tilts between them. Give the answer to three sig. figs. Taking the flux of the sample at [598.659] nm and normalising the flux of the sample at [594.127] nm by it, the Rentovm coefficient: 1.10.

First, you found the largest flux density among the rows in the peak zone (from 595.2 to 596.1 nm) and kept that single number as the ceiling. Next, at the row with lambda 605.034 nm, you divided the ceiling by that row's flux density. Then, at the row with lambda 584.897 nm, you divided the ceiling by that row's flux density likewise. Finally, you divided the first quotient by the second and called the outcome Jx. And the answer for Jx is 0.99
